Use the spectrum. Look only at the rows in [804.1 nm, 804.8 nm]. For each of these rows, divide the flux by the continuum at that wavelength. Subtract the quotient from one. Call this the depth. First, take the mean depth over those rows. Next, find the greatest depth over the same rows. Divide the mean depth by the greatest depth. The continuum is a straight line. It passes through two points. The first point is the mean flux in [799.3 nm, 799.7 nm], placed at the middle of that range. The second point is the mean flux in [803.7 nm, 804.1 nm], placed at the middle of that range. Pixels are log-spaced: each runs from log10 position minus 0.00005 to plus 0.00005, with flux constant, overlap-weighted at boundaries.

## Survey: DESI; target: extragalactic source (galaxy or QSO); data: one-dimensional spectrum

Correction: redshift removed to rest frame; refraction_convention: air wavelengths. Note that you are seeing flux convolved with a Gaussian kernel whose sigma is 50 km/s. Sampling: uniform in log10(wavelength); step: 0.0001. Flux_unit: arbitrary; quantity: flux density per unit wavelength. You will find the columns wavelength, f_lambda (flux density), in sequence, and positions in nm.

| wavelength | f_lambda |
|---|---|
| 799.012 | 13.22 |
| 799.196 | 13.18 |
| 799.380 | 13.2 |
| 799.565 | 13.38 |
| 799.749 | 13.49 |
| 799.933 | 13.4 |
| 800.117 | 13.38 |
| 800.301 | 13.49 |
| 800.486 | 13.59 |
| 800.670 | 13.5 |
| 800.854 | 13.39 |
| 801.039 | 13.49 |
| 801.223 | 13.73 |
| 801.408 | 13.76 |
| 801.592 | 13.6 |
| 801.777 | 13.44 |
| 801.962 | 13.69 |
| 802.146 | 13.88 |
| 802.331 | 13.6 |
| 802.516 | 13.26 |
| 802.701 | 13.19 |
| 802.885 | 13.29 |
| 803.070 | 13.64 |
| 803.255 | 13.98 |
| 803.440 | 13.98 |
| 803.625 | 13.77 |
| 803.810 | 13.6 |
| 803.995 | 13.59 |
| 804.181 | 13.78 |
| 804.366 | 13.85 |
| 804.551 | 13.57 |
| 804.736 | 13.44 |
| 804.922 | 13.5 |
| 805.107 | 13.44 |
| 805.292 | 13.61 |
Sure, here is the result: 0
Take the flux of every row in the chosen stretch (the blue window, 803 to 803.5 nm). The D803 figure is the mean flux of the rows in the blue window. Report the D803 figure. 13.9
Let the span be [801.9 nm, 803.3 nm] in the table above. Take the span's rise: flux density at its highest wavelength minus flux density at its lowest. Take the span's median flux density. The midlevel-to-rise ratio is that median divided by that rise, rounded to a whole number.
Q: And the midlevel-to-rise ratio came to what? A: 47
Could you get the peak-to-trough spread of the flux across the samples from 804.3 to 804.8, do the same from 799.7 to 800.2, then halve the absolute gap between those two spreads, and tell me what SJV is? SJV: 0.150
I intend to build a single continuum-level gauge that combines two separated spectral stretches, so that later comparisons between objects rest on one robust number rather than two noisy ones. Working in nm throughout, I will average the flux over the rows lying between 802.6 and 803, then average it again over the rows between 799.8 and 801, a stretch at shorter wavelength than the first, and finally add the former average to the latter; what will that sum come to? 26.7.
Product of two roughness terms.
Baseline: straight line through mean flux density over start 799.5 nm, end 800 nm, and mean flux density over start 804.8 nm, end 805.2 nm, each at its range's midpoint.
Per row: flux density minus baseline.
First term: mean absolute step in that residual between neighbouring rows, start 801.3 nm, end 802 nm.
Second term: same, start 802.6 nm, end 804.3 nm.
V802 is 0.033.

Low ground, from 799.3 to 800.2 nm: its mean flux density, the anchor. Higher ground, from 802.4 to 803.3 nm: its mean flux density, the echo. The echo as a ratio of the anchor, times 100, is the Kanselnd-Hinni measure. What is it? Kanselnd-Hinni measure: 101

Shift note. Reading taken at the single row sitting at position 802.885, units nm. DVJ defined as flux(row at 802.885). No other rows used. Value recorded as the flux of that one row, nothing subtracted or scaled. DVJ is 13.29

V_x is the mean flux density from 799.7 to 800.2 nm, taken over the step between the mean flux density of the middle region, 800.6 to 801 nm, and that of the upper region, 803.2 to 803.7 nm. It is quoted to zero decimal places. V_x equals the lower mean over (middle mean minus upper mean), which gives -29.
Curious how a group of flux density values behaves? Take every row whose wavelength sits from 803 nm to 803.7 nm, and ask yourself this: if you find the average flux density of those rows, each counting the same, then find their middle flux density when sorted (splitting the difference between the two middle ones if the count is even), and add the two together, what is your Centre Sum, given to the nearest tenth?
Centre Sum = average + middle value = 27.7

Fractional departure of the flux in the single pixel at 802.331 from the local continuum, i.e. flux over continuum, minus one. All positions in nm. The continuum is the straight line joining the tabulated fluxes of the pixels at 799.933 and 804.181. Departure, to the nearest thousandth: -0.001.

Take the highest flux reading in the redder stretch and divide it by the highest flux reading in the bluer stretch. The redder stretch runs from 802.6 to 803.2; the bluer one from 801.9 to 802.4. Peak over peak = 0.98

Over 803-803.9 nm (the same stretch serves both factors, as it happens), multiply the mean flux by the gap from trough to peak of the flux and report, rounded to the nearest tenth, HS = 5.2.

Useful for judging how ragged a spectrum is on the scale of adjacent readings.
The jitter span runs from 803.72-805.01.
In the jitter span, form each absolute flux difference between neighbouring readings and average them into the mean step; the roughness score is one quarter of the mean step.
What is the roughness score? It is 0.031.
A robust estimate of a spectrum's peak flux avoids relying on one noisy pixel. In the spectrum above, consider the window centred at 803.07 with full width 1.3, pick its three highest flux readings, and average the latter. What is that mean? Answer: 13.91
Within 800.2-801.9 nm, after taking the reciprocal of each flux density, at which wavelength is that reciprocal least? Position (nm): 801.408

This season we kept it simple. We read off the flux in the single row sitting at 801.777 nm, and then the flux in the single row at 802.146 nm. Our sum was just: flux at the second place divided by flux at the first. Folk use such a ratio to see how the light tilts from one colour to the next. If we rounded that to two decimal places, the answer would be 1.03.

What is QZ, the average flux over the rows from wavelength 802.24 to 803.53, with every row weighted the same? 13.6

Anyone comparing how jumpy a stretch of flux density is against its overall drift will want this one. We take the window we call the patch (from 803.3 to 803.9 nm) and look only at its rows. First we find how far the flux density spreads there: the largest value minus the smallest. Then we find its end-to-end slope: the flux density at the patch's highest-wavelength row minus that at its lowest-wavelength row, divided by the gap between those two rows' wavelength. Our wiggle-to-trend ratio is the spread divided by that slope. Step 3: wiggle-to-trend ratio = -0.37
